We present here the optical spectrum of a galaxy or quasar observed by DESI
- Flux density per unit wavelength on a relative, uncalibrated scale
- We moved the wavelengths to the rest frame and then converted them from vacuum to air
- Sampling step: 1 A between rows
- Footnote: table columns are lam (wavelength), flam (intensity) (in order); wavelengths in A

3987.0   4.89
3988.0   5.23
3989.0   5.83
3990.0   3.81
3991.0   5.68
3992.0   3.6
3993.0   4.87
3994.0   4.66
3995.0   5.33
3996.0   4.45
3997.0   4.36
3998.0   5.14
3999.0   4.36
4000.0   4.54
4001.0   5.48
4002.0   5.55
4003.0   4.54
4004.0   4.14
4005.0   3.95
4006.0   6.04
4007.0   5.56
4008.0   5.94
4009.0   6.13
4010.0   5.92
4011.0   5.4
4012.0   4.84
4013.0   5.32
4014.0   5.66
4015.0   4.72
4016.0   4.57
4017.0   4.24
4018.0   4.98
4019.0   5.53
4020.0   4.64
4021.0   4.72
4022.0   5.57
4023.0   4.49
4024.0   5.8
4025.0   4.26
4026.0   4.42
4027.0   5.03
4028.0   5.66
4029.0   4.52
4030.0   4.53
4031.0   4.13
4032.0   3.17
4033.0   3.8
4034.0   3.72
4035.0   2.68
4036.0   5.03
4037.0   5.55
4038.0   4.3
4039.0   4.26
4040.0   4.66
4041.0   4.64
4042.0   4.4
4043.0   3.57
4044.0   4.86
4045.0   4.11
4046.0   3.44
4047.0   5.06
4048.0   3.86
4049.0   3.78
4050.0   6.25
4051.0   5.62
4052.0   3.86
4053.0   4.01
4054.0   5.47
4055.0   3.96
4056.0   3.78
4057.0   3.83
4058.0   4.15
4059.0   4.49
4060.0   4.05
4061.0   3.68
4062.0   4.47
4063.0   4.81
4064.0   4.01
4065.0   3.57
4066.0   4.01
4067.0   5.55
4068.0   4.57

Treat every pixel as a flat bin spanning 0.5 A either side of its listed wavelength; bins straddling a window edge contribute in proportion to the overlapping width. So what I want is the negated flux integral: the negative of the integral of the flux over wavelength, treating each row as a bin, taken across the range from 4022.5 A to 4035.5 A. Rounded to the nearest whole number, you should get -56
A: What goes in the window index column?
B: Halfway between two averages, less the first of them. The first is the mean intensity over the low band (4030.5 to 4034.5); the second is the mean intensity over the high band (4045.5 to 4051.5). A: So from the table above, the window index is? 0.5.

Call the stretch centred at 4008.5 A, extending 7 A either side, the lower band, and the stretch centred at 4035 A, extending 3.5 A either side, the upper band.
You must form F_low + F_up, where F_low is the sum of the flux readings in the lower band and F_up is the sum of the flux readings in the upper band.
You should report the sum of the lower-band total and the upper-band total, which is 102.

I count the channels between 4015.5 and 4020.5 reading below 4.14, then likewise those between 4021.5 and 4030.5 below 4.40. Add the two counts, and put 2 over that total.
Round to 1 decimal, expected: 2.0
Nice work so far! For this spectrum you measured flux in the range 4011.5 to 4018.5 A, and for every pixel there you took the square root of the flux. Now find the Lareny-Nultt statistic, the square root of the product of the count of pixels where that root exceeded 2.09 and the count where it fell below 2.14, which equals 3.46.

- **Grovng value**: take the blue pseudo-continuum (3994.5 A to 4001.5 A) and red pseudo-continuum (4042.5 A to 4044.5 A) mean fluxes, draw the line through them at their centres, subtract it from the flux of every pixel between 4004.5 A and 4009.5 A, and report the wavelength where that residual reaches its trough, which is 4005.0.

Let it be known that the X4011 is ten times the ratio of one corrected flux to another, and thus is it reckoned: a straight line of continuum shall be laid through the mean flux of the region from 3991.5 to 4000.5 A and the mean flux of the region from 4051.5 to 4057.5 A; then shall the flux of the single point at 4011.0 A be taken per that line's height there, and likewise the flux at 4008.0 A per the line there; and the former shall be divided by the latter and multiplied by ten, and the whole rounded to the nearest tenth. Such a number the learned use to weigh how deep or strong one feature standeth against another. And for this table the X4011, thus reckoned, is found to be 9.1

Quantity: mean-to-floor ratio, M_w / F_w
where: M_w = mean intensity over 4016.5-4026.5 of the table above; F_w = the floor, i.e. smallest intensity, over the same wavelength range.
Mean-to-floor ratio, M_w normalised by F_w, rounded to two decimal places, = 1.15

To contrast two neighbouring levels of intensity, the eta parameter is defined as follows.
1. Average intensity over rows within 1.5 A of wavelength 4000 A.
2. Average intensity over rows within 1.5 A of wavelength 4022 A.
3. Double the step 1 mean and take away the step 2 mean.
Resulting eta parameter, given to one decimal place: 4.7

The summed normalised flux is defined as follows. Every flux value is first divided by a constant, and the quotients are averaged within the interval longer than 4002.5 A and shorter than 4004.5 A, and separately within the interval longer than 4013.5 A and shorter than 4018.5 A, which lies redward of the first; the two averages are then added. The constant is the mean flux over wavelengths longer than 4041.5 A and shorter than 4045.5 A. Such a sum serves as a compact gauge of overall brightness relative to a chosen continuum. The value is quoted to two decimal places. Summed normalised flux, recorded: 2.17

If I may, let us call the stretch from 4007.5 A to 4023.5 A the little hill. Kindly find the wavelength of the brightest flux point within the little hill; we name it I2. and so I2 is 4009.0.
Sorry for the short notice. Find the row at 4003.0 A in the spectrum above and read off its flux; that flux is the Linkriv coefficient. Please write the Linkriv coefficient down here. 4.54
